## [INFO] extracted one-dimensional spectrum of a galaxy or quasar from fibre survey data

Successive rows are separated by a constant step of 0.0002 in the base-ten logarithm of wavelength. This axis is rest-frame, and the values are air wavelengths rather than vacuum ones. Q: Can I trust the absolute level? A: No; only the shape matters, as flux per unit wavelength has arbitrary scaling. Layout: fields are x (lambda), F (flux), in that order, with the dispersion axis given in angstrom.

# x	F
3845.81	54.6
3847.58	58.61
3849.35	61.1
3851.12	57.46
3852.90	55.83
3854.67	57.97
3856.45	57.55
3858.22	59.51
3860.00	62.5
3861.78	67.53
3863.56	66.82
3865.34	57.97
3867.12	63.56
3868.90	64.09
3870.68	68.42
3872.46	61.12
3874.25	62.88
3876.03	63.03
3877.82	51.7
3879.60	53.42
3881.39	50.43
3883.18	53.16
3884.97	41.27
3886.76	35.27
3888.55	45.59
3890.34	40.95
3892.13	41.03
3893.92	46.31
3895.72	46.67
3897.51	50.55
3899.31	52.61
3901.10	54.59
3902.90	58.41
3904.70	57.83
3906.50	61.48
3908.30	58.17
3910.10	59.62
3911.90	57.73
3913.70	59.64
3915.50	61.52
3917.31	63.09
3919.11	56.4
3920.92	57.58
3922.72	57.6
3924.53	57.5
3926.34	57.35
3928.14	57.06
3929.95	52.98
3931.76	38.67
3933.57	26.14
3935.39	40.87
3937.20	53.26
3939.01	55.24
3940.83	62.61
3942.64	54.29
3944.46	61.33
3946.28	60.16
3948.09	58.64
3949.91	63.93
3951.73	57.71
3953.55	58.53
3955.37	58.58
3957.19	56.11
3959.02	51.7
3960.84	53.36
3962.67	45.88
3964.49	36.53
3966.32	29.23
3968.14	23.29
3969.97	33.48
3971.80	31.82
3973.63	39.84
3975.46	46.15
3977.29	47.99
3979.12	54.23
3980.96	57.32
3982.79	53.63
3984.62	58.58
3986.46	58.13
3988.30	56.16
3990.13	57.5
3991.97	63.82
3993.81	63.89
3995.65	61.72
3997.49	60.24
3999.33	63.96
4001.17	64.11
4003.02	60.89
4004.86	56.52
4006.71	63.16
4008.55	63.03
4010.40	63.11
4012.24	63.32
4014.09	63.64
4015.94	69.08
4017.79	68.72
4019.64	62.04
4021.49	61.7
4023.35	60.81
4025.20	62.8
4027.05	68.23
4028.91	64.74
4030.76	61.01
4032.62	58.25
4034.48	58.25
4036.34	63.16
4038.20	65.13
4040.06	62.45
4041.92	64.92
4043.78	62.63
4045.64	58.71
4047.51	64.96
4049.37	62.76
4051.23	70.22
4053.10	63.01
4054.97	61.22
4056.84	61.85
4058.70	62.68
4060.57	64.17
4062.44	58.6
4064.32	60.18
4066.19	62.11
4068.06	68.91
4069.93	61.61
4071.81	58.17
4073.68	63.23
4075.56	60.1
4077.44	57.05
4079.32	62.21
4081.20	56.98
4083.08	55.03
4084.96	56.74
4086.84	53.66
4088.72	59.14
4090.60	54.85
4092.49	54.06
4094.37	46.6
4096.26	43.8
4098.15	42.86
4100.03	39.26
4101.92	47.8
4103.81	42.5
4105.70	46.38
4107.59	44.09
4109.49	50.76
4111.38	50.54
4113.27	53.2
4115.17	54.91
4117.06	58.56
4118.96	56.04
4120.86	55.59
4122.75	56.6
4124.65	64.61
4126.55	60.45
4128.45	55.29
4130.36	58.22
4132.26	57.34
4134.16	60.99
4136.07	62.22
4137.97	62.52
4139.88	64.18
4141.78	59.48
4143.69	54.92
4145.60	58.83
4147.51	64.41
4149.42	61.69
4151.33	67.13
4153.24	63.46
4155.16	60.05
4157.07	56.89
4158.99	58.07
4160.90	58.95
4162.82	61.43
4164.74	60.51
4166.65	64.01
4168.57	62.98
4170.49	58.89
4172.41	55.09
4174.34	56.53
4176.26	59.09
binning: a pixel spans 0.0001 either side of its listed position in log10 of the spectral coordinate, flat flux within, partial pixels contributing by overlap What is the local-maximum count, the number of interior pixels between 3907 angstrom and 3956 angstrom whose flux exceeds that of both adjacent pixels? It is 6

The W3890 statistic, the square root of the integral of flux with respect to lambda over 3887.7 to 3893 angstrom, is 15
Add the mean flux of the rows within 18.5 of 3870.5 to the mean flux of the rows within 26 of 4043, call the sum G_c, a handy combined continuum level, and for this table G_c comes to 120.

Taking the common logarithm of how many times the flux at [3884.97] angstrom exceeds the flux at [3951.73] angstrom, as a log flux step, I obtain -0.15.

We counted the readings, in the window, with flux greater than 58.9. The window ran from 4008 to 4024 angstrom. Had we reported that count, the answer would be 9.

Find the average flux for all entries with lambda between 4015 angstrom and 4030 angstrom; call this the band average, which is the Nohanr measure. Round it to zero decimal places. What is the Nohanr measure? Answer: 65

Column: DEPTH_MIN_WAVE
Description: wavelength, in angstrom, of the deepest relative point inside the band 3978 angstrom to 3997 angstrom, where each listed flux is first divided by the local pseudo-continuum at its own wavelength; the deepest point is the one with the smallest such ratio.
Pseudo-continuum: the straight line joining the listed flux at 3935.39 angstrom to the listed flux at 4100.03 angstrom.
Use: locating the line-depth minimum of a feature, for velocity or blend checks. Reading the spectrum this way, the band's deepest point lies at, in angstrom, 3982.79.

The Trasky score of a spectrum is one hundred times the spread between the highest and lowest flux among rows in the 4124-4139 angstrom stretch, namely 932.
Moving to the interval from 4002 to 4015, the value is 712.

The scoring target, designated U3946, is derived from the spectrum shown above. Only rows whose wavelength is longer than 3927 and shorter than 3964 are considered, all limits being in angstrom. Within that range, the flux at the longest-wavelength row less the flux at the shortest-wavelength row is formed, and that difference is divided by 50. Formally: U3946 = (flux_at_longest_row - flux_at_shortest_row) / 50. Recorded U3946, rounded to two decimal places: -0.22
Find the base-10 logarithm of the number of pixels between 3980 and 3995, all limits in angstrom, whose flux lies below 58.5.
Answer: 0.70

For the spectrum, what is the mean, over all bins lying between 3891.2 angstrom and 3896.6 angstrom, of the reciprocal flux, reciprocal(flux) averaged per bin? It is 0.022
